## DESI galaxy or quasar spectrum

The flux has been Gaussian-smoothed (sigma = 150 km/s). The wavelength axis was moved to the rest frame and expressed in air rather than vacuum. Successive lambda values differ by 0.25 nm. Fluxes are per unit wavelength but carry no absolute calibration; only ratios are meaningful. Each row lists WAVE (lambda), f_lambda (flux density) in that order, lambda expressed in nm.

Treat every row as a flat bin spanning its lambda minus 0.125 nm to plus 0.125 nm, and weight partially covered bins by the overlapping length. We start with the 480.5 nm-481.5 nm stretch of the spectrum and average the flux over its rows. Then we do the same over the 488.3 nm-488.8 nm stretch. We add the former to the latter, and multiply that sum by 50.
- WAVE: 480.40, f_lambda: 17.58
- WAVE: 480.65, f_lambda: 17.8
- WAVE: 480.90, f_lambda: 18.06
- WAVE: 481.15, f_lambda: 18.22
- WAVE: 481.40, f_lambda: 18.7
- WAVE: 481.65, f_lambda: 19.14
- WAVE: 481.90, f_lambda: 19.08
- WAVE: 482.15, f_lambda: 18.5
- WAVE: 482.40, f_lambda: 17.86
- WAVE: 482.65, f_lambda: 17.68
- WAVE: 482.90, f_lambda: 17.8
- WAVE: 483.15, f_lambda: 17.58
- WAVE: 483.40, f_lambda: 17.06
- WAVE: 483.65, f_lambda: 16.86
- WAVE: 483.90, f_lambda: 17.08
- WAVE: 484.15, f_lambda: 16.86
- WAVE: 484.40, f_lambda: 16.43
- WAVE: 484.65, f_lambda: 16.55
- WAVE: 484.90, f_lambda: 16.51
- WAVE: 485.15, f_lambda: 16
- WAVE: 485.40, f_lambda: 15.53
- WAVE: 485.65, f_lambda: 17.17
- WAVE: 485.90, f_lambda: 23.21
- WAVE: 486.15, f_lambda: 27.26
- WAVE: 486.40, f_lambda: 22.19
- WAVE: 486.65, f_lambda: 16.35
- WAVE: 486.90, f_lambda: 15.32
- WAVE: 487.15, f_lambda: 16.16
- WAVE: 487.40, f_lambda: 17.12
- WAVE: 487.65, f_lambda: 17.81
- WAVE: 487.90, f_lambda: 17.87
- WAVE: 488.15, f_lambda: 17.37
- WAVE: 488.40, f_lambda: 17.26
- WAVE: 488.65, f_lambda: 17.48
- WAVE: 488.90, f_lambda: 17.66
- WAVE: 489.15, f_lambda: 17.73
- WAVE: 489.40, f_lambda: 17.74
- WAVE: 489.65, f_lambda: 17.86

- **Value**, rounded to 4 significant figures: 1778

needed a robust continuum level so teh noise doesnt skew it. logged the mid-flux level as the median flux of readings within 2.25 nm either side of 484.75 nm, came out 17.0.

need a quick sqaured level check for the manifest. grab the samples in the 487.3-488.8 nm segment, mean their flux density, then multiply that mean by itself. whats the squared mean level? 306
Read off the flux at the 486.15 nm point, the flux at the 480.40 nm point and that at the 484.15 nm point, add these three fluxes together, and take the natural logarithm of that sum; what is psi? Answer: 4.12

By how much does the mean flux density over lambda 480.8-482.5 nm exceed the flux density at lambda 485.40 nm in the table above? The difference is 3.0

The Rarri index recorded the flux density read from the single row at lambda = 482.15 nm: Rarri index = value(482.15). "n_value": 18.5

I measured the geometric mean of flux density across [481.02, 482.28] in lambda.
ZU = 18.7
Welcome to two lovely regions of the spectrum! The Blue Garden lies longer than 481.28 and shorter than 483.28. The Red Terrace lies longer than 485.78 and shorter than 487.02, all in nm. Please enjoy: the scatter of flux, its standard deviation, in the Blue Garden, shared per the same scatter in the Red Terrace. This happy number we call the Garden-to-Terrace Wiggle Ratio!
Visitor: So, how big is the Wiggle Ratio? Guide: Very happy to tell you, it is 0.1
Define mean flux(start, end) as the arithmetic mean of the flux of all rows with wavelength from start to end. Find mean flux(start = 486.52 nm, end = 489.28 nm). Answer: 17.1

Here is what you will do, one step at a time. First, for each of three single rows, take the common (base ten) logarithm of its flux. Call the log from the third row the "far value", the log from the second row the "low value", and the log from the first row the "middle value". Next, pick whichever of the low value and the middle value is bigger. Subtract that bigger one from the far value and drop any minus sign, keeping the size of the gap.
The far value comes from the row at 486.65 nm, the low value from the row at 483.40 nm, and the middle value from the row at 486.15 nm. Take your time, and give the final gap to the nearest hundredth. 0.22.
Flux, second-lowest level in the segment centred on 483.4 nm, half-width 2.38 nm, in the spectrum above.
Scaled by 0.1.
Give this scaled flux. 1.60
